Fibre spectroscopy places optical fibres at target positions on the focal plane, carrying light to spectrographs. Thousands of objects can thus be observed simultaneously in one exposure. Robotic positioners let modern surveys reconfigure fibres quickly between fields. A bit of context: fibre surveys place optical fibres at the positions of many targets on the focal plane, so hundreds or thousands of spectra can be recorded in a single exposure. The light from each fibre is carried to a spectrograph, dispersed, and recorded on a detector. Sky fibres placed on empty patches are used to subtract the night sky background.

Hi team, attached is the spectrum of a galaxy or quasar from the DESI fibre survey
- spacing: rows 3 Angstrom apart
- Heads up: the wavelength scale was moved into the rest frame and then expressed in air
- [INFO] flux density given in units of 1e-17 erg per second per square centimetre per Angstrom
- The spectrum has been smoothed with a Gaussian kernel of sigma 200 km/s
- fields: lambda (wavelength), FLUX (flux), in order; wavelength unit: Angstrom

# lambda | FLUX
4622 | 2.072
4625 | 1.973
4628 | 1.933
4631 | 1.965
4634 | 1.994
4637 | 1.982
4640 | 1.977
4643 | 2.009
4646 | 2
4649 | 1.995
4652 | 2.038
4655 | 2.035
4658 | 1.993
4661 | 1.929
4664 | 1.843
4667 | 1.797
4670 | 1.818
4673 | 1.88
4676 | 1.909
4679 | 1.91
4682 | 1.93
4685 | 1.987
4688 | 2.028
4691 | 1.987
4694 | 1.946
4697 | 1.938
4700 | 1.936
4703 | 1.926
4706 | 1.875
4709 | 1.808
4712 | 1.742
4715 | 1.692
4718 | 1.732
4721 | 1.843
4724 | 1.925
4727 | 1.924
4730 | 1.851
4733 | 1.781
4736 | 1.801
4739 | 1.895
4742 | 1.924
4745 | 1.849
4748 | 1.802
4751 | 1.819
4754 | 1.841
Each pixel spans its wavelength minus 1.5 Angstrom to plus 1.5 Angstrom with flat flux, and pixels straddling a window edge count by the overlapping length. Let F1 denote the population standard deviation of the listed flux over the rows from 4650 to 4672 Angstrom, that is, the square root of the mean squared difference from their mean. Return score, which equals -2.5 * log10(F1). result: 2.55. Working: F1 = 0.10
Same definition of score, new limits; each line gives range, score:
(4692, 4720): 2.55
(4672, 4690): 3.23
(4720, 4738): 3.15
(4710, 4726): 2.67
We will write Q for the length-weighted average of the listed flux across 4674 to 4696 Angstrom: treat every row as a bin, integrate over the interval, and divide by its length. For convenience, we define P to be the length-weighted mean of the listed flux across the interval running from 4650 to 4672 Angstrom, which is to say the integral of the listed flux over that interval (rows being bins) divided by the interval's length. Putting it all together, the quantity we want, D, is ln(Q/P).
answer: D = 0.02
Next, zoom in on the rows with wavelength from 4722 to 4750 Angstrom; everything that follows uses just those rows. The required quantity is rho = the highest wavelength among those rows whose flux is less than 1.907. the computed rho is 4748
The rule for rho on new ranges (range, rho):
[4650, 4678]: 4673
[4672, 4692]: 4673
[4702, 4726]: 4721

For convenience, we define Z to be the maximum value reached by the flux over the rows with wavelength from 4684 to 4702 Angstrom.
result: 2.028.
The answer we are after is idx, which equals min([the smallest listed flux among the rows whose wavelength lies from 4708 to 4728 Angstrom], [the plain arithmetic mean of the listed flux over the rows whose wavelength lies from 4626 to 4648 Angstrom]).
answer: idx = 1.69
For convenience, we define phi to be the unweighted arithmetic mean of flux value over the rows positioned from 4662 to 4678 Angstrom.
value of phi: 1.85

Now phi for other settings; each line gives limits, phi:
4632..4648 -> 1.99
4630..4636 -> 1.98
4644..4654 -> 2.01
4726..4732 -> 1.89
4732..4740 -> 1.83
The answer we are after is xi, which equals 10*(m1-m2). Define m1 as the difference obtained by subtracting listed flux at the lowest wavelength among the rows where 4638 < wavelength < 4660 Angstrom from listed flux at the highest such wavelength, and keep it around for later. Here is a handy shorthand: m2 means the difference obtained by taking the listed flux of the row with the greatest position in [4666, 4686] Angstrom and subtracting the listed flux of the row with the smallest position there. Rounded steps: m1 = 0.02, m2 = 0.19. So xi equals -1.7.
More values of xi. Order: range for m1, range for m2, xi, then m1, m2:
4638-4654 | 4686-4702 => 1.5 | 0.06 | -0.09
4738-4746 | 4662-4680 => -1.1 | -0.05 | 0.07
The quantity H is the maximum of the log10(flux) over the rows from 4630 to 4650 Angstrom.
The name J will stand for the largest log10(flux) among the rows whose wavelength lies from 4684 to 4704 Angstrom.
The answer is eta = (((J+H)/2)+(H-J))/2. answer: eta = 0.150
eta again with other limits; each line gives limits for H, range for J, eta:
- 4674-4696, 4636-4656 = 0.153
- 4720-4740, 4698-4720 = 0.142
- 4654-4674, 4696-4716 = 0.160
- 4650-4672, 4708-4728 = 0.161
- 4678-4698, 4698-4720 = 0.159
